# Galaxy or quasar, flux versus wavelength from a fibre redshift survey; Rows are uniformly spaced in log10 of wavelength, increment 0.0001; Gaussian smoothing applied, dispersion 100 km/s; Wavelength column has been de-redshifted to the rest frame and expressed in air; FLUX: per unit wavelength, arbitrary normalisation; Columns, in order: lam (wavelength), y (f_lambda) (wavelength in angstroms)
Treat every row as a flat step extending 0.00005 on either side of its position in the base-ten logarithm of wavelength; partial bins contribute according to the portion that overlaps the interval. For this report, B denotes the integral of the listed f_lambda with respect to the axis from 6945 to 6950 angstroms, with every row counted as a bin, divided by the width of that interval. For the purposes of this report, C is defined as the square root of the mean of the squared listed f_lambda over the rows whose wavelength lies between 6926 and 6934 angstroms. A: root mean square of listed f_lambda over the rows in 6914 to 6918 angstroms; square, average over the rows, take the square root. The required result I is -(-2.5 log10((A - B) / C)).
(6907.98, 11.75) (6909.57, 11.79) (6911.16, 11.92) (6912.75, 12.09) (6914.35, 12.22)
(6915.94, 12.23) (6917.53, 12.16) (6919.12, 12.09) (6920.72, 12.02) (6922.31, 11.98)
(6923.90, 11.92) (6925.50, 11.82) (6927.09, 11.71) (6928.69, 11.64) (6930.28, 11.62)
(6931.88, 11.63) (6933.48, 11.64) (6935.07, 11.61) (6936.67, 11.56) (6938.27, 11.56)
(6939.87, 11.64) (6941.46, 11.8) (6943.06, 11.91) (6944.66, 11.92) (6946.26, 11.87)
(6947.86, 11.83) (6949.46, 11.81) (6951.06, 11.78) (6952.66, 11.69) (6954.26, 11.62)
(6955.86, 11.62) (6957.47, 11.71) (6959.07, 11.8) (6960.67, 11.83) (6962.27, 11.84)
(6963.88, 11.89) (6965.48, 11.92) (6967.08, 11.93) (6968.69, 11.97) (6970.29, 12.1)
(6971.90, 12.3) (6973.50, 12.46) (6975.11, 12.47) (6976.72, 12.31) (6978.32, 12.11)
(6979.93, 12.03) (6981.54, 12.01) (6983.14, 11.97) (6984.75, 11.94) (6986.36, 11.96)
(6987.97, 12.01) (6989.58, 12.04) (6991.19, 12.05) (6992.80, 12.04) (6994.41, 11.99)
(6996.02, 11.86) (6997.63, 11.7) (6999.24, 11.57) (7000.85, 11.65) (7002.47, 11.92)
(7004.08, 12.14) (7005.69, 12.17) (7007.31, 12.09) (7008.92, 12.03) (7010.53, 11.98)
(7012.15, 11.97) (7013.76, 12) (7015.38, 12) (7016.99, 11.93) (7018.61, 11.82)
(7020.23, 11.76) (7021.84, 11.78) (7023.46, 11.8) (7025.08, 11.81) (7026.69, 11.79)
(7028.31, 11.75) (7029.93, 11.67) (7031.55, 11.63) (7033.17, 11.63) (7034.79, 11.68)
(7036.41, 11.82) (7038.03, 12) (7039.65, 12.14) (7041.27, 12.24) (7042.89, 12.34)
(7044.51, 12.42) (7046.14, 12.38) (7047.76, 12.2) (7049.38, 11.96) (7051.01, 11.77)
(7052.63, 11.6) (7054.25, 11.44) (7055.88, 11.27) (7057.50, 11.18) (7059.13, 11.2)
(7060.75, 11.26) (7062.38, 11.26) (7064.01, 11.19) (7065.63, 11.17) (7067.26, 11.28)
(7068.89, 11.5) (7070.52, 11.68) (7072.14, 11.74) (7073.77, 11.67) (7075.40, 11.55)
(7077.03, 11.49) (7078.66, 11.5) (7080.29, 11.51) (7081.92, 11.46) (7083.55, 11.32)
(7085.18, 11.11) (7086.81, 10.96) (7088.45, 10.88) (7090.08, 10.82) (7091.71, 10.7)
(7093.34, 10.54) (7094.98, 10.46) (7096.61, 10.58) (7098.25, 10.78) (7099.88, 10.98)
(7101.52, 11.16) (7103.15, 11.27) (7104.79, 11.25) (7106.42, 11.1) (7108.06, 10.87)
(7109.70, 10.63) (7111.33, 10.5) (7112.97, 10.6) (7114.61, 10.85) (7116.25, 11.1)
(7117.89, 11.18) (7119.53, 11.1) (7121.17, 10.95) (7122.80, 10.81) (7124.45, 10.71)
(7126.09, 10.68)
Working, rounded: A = 12.2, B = 11.8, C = 11.6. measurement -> -3.8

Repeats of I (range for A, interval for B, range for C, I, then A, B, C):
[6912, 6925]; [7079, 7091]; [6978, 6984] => -2.8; 12.1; 11.2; 12.0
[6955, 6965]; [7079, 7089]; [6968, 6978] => -3.4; 11.8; 11.2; 12.3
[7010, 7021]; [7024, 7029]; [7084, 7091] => -4.8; 11.9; 11.8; 10.9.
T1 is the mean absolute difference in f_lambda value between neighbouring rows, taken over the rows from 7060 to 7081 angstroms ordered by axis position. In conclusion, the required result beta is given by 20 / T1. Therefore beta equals 258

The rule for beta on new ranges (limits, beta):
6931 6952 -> 407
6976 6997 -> 358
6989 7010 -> 195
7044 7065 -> 173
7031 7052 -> 167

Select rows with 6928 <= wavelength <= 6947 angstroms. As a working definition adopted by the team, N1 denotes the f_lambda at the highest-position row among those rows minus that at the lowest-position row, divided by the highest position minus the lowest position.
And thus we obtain 0.013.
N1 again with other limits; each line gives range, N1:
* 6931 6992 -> 0.007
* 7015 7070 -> -0.009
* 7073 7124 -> -0.018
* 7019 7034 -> -0.010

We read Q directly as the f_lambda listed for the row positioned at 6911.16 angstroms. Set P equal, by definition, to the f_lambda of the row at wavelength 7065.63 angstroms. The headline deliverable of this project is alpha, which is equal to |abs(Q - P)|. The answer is 0.75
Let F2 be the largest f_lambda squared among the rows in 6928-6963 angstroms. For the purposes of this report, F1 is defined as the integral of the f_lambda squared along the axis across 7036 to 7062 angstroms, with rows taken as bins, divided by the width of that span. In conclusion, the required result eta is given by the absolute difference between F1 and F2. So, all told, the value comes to 2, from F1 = 140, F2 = 142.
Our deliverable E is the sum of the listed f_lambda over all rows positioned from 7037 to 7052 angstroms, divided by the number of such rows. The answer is 12.2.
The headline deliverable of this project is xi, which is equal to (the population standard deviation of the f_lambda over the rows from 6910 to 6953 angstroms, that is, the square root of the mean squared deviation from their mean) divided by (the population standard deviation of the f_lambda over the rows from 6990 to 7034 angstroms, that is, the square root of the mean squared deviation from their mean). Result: 1.19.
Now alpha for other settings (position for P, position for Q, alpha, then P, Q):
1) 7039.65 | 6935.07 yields 0.53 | 12.14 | 11.61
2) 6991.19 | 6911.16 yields 0.13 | 12.05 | 11.92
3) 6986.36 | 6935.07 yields 0.35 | 11.96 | 11.61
